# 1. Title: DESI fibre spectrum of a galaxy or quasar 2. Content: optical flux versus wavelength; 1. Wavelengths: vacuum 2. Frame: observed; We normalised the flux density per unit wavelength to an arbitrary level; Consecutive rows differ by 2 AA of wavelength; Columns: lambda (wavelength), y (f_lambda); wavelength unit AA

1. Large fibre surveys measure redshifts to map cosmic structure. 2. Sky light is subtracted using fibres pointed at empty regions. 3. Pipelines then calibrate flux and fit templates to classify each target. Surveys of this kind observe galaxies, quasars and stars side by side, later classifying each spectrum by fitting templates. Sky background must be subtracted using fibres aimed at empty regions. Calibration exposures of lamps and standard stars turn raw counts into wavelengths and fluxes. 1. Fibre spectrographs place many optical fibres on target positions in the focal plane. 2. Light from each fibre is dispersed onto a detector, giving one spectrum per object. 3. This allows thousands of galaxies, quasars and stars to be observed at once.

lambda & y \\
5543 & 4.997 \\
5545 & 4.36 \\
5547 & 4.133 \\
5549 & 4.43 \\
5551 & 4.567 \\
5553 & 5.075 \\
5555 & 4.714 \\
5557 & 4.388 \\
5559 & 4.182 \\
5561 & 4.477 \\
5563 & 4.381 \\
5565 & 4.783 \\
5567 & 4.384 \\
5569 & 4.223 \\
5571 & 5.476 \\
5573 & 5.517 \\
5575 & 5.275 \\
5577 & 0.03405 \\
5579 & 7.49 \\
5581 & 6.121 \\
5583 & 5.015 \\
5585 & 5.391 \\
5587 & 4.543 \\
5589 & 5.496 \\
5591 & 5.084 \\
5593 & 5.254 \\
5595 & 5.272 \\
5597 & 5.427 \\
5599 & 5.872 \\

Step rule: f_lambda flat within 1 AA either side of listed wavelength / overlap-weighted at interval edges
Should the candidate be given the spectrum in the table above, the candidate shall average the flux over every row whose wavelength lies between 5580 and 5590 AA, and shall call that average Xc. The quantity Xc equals 5.3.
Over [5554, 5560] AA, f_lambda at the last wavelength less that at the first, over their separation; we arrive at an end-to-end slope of -0.13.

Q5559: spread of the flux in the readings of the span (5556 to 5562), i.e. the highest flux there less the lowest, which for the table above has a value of 0.3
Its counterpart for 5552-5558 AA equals 0.7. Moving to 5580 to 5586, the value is 1.1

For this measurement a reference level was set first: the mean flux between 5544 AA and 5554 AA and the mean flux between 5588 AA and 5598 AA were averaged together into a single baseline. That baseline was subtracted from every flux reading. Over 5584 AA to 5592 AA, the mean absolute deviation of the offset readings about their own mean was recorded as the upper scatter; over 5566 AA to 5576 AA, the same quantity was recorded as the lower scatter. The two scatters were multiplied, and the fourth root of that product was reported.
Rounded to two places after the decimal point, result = 0.64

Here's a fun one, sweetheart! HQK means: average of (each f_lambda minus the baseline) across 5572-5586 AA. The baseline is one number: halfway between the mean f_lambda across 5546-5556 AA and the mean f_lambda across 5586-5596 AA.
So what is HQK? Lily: 0.1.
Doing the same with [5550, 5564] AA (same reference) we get -0.3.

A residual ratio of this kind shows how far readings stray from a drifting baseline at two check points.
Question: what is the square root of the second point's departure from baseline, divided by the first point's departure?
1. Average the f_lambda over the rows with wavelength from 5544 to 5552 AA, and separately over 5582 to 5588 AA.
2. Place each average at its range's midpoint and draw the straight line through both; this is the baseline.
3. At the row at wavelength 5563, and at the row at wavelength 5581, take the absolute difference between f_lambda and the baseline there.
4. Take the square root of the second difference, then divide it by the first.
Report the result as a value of 5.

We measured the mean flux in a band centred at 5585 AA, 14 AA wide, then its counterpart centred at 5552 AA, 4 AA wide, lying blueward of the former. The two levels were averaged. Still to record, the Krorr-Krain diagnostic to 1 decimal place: 5.2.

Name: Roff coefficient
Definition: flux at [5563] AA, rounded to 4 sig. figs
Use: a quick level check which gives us 4.381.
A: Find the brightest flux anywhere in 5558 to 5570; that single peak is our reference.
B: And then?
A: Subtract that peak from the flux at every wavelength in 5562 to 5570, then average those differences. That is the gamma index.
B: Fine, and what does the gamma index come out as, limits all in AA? -0.3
